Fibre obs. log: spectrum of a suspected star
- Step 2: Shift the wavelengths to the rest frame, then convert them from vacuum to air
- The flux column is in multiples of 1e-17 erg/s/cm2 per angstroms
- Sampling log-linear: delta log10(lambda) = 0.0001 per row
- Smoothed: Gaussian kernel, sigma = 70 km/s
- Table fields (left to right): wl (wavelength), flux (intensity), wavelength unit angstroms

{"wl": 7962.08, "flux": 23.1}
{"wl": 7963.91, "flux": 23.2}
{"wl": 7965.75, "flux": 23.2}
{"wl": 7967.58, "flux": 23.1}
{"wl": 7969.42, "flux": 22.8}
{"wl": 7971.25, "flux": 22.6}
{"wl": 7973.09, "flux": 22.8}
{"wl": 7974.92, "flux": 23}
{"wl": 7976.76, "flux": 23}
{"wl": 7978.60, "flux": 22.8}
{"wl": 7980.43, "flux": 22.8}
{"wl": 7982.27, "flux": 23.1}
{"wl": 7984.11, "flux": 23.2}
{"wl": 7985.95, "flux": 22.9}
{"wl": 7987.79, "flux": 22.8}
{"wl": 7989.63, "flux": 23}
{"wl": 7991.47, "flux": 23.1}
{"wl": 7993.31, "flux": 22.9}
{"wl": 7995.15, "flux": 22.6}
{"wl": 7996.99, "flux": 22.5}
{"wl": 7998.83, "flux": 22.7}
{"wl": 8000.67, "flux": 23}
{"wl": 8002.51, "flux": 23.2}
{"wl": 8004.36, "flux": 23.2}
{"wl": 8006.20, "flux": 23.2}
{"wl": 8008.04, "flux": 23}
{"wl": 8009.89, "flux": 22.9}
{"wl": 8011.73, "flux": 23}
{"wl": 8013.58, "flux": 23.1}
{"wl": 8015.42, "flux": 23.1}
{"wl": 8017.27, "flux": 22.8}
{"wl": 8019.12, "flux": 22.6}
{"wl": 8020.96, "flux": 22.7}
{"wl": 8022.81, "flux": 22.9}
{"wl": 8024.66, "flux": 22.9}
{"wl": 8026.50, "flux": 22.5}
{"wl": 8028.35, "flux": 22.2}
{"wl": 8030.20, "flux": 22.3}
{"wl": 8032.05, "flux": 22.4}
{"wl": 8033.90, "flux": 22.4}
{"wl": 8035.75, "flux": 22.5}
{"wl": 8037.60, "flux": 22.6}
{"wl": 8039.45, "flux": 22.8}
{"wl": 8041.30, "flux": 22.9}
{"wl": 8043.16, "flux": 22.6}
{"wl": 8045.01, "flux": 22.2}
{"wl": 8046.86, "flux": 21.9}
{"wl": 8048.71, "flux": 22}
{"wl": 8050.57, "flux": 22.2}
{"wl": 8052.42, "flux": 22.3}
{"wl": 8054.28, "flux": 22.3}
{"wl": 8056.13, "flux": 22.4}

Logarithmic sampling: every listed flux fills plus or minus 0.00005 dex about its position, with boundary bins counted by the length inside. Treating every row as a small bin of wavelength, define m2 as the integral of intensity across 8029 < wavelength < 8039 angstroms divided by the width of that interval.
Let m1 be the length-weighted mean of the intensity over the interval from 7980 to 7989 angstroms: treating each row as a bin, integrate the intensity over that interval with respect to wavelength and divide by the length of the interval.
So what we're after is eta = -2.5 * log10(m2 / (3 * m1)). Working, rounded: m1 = 23.0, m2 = 22.4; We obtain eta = 1.22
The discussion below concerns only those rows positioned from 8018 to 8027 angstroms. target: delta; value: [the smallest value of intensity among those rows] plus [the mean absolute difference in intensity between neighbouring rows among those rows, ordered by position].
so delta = 22.7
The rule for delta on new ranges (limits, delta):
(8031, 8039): 22.5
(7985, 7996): 22.8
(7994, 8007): 22.6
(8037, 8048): 22.2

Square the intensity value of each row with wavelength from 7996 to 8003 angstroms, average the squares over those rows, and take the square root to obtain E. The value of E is 22.9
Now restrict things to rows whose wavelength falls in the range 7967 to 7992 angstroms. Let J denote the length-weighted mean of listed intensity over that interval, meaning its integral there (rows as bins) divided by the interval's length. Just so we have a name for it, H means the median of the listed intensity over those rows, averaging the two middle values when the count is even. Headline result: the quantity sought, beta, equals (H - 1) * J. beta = 503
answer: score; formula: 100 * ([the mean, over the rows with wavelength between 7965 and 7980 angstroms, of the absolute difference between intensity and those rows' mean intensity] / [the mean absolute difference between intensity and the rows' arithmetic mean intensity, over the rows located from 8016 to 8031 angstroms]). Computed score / 76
